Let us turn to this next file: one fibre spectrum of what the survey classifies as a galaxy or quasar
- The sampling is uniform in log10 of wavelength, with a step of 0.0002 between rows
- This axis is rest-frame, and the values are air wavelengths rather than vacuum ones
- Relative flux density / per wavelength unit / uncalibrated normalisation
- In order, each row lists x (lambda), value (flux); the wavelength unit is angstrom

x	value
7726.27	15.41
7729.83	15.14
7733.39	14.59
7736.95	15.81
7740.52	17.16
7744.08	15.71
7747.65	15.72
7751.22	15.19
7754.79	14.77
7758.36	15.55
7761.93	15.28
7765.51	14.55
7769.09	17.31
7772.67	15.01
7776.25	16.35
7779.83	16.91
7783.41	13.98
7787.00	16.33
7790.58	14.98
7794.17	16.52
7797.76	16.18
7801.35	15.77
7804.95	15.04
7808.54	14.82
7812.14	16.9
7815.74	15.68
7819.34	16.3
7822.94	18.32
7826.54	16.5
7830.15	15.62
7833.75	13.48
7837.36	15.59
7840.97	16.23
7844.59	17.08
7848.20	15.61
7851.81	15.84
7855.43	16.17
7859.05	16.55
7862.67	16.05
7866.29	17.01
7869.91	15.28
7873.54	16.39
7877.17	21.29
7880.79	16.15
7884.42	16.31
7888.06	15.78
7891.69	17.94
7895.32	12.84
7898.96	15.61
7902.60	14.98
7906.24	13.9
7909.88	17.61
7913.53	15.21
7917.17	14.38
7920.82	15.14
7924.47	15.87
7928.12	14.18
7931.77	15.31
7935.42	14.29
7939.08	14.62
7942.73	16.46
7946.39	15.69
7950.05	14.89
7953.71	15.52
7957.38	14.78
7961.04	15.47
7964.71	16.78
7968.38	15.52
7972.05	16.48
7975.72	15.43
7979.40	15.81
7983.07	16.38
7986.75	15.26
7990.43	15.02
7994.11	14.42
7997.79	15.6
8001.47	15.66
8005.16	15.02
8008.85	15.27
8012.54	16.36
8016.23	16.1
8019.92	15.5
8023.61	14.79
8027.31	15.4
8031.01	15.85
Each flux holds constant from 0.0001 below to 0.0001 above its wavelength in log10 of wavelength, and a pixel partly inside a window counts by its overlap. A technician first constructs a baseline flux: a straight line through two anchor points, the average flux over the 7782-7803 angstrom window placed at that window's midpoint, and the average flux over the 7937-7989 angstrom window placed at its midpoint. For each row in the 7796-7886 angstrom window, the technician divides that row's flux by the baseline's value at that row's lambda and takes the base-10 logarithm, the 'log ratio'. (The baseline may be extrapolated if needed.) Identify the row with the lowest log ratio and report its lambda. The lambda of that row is 7833.75 angstrom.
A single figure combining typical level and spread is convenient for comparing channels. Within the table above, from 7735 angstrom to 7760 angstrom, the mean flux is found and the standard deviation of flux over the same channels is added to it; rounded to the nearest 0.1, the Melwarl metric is 16.4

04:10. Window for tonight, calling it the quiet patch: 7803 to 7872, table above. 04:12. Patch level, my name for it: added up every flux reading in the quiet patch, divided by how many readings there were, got 16.0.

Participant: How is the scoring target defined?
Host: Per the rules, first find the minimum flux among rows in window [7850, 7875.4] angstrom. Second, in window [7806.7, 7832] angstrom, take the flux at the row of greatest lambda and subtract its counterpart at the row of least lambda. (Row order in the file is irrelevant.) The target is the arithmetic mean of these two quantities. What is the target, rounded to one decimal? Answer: 8.0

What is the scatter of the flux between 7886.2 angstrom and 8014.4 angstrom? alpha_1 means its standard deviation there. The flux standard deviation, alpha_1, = 1.0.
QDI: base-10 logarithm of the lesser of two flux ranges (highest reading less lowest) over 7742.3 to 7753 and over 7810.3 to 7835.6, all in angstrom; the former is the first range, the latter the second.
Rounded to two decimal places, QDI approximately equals -0.28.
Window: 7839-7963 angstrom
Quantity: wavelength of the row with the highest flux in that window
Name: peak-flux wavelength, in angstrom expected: 7877.17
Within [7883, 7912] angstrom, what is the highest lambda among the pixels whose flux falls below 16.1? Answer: 7906.24 angstrom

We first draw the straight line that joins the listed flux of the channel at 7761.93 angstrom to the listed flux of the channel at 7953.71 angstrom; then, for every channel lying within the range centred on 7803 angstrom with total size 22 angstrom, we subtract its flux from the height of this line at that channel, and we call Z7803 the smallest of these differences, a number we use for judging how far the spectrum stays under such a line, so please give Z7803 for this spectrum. -1.56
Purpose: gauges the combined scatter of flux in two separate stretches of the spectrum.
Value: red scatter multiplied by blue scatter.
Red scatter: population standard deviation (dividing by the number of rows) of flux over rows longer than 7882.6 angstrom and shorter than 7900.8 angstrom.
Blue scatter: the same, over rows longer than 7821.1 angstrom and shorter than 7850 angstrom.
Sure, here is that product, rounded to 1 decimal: 2.2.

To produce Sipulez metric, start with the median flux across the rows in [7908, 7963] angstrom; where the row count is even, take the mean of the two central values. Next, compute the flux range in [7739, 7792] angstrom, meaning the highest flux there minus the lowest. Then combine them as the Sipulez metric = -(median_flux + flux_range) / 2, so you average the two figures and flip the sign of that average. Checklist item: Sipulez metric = -9.3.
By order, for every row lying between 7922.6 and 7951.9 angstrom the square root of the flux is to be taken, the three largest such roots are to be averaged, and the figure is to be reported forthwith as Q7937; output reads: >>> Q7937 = 4.00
